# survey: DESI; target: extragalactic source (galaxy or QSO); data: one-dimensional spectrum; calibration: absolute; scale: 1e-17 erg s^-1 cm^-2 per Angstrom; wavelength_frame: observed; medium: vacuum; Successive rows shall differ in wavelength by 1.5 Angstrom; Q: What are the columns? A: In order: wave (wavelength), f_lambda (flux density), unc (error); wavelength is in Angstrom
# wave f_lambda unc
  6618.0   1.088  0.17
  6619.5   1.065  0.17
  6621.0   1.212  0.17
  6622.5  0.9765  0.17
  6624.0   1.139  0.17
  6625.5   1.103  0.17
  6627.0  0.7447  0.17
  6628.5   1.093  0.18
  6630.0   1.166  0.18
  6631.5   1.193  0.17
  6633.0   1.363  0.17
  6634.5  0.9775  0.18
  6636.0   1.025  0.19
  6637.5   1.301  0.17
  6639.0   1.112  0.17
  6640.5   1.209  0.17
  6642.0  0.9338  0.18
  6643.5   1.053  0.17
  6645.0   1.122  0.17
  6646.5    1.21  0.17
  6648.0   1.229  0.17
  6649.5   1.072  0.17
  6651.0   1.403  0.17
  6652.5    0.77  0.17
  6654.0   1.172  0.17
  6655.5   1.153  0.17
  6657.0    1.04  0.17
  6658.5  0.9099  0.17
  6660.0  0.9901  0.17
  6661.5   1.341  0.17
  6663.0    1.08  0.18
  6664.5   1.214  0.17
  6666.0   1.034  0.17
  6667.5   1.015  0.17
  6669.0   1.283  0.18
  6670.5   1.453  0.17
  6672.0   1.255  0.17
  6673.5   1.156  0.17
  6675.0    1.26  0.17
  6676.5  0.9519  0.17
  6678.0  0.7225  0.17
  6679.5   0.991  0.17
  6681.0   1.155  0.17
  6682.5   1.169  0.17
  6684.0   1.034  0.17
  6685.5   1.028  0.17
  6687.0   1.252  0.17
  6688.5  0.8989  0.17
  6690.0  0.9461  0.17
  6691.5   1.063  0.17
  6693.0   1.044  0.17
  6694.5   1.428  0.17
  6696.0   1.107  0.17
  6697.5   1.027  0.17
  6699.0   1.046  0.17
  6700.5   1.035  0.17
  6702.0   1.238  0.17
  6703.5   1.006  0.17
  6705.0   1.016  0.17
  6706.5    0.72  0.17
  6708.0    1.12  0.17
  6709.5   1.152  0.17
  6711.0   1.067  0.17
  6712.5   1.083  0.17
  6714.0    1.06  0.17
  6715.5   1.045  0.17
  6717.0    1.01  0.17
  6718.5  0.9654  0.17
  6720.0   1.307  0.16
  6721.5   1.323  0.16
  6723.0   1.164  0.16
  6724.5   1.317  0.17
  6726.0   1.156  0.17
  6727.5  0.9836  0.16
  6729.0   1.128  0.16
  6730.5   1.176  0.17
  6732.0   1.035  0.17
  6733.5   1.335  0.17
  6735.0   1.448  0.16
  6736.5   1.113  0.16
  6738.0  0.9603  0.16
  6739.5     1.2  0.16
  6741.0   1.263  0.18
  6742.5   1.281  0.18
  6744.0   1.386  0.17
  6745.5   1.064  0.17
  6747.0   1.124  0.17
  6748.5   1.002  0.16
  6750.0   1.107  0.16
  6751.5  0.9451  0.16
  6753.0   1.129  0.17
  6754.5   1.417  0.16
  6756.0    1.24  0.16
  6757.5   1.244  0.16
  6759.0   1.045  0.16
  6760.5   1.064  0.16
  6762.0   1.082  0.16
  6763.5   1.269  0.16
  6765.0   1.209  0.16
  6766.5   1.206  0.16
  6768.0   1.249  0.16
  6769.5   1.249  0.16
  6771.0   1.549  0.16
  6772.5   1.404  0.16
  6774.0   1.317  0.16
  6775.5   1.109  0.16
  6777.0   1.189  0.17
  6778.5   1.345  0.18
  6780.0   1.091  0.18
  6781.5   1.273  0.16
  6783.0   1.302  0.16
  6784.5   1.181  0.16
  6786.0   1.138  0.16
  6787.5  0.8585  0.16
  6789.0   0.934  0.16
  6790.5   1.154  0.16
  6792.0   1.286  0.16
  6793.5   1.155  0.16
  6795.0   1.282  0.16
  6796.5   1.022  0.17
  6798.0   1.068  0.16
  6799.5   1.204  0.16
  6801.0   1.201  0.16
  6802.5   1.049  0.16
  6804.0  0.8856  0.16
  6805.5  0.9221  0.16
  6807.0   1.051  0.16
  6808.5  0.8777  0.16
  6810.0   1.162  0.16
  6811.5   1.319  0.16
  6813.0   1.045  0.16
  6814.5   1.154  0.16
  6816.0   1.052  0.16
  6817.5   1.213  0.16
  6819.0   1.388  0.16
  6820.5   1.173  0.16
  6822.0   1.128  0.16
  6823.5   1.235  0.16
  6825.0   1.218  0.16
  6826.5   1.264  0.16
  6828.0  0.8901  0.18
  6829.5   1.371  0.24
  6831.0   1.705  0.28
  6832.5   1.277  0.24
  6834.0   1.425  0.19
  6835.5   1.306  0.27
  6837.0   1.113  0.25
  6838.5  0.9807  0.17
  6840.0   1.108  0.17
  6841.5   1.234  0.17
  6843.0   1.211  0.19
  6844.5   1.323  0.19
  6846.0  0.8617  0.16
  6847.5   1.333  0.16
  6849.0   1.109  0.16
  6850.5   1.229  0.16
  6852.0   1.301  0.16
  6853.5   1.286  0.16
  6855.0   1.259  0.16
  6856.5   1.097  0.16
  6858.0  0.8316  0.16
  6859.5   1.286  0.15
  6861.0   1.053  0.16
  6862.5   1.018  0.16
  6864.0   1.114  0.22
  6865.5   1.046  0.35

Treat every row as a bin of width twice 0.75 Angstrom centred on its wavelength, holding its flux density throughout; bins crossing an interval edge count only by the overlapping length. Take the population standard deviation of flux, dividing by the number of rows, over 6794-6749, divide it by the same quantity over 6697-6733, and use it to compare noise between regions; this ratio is 1.13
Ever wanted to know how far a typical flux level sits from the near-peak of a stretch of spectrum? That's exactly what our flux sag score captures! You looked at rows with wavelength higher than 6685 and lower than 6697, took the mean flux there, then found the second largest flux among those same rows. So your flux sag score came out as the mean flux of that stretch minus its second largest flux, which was -0.156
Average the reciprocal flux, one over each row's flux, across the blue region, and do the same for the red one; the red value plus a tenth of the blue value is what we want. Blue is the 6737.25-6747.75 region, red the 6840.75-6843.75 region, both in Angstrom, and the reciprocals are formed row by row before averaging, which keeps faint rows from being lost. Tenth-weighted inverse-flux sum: 0.90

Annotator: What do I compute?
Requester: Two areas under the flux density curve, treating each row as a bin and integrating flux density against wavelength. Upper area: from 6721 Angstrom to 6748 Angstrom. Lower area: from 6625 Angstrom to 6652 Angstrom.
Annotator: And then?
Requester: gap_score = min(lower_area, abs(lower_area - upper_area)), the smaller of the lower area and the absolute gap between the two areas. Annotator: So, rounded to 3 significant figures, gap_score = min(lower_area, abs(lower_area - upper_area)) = 1.72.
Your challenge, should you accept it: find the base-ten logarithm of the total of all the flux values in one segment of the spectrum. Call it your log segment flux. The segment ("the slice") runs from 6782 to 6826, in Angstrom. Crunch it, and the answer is 1.5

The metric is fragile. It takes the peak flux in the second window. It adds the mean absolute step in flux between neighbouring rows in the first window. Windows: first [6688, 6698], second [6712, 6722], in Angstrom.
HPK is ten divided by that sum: 6.74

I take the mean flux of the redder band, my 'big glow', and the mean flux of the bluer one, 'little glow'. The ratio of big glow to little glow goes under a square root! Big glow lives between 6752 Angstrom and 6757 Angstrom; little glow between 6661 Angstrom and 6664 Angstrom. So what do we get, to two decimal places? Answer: 1.02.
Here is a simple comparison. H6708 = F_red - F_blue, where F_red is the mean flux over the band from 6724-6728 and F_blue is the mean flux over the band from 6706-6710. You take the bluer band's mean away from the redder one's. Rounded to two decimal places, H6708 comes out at 0.15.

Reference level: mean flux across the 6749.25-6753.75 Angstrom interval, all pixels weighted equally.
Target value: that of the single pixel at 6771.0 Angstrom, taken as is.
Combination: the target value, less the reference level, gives 0.49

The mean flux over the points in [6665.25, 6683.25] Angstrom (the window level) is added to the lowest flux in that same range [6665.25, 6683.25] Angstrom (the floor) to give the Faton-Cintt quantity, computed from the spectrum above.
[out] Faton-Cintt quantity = 1.84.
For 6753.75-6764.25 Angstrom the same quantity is 2.24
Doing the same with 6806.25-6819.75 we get 2.02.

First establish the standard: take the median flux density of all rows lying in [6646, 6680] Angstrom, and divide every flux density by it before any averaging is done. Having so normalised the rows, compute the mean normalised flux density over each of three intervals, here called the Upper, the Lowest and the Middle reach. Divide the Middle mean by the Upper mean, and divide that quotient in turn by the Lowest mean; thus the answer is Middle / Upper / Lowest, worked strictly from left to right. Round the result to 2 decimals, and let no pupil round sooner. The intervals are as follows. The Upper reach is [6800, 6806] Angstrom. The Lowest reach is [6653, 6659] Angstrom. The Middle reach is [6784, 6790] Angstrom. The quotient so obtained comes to 1.09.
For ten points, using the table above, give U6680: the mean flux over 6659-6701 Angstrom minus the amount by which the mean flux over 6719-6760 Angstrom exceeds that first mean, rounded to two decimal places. 1.03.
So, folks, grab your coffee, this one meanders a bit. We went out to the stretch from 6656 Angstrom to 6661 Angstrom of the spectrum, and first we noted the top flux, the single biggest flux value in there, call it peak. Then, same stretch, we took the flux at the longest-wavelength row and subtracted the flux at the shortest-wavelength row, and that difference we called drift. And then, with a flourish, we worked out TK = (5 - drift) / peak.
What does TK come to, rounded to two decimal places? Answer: 4.86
